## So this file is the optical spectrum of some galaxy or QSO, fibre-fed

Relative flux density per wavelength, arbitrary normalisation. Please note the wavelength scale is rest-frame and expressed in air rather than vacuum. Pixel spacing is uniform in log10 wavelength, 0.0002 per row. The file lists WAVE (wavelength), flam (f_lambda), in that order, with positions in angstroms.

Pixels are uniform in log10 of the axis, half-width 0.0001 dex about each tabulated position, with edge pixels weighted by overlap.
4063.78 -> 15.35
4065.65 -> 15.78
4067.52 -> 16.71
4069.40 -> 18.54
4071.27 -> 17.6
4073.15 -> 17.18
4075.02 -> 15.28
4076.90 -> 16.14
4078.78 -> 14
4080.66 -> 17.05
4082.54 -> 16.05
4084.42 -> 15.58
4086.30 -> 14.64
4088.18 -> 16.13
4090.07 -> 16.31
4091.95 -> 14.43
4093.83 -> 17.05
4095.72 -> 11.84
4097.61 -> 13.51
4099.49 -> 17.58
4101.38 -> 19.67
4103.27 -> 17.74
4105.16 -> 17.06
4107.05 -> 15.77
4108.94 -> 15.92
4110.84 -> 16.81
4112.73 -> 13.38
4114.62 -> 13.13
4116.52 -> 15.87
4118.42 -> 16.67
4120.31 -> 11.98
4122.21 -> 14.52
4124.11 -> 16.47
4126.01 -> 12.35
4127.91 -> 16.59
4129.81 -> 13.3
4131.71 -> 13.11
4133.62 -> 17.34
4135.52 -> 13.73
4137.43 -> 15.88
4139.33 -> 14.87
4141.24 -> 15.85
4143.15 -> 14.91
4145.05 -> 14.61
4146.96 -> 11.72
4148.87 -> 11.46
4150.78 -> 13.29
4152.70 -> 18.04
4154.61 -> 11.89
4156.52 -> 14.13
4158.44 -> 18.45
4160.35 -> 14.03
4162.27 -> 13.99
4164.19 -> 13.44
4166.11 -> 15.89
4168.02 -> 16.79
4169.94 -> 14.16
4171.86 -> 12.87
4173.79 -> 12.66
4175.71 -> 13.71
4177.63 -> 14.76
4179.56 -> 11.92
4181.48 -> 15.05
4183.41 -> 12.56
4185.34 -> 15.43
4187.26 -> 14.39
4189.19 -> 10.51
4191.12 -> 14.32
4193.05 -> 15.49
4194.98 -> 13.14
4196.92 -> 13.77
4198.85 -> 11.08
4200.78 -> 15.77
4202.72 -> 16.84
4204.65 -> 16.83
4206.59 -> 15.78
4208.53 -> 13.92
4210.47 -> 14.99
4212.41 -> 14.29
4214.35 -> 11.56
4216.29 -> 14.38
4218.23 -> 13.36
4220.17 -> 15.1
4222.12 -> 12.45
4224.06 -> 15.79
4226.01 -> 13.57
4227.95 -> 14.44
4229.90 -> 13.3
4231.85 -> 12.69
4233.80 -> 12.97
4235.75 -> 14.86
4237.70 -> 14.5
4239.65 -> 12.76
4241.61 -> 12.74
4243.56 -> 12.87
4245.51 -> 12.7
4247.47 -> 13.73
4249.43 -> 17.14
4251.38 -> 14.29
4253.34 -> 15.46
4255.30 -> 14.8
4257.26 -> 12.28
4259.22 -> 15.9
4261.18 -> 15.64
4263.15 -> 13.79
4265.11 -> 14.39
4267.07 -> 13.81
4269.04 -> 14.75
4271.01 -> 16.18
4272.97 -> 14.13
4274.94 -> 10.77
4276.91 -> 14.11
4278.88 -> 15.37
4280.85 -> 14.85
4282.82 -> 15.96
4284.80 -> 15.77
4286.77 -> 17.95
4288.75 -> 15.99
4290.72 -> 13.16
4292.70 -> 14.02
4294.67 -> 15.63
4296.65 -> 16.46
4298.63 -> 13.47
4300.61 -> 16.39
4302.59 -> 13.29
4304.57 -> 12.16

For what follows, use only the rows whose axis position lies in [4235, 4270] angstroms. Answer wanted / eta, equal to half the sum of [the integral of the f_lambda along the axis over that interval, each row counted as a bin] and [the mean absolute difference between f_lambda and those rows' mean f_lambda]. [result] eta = 250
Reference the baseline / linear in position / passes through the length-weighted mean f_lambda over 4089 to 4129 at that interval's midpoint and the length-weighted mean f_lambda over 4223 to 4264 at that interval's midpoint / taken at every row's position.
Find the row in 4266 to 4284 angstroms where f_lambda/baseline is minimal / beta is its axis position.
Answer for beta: 4274.94 angstroms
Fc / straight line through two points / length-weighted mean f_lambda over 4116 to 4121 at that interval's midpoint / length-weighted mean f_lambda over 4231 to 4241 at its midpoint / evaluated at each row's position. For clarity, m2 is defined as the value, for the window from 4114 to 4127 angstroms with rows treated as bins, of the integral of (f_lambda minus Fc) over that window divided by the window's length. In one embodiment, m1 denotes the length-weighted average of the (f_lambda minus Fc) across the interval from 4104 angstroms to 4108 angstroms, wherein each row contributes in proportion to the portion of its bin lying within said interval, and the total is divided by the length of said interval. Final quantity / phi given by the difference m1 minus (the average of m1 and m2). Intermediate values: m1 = 1.4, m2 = -0.4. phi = 0.9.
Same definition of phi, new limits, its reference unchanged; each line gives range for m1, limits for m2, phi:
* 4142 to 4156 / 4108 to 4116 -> -0.3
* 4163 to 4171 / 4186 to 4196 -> 0.6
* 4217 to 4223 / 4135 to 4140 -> -0.1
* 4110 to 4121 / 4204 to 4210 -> -0.9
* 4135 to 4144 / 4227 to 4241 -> 0.2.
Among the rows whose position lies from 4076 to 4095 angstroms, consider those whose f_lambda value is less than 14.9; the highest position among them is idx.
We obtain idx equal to 4091.95 angstroms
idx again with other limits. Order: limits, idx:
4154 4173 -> 4171.86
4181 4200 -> 4198.85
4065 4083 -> 4078.78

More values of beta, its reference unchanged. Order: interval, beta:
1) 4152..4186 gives 4154.61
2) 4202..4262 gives 4214.35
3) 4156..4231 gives 4189.19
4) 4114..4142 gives 4120.31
